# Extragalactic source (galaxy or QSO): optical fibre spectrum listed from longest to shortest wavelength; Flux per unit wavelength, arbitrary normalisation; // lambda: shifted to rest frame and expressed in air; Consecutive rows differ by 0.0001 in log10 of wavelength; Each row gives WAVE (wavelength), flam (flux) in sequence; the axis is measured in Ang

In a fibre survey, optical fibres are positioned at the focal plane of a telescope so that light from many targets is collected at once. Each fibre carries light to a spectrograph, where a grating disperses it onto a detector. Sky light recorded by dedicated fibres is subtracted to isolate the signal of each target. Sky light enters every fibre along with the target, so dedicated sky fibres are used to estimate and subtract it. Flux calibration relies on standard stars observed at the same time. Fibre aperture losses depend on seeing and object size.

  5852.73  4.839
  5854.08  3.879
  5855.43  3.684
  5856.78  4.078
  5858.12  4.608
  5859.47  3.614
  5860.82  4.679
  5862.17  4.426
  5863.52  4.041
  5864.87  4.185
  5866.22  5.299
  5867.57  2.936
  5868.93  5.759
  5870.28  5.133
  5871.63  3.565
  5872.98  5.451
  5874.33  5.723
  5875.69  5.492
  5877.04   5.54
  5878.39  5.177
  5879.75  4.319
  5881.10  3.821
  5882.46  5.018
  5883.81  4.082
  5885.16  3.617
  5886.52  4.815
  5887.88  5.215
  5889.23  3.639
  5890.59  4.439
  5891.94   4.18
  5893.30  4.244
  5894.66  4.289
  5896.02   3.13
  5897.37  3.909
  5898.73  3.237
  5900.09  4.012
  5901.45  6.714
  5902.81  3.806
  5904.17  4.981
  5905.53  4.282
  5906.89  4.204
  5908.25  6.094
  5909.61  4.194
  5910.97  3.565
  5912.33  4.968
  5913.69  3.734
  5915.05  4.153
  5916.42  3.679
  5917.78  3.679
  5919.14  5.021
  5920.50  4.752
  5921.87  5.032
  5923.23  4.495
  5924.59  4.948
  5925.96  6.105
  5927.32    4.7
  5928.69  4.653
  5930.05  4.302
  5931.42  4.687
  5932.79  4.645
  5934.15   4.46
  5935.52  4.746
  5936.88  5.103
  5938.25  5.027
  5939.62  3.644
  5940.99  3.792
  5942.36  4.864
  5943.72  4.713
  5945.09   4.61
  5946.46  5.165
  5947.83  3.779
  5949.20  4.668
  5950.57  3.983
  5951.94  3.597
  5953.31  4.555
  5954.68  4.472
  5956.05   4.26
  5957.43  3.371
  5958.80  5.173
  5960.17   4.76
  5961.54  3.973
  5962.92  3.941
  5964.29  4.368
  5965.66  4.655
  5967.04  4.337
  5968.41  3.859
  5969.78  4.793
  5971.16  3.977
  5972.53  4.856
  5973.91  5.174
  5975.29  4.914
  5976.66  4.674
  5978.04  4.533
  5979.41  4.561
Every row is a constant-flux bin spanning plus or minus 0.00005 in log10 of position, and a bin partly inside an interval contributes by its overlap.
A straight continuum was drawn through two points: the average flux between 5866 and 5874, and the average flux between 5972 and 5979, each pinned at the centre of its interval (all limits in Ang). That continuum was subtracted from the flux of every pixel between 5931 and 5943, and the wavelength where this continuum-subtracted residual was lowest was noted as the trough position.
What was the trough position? 5939.62 Ang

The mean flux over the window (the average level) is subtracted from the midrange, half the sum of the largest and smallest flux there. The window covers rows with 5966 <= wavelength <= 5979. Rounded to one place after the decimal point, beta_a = -0.1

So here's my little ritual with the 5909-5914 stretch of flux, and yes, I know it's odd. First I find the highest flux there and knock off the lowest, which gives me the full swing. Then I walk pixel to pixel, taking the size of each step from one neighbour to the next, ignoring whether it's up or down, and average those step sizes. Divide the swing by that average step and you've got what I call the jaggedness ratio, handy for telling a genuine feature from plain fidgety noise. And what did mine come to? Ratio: 1.3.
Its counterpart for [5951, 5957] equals 2.3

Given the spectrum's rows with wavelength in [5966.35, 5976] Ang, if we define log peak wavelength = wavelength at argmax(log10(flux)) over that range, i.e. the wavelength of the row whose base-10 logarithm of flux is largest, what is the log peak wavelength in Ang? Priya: 5973.91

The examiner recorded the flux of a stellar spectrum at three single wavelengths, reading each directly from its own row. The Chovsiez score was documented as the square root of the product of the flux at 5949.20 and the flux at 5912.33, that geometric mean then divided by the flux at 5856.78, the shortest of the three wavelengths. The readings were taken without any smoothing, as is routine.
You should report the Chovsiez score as 1.2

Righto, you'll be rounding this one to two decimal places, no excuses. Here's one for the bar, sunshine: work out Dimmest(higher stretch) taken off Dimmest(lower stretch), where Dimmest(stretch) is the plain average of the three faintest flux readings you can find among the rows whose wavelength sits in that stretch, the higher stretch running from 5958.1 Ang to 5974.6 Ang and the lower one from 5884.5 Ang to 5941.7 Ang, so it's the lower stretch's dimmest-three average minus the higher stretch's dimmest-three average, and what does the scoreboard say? -0.61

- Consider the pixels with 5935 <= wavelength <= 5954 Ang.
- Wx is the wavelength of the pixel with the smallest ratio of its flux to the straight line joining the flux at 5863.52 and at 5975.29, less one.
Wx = 5951.94 Ang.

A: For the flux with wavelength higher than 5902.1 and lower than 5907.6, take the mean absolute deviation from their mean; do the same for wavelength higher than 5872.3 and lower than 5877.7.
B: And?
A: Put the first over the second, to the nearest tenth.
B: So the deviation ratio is 3.9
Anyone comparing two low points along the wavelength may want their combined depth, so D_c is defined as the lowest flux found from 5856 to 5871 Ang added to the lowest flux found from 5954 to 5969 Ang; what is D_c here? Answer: 6.3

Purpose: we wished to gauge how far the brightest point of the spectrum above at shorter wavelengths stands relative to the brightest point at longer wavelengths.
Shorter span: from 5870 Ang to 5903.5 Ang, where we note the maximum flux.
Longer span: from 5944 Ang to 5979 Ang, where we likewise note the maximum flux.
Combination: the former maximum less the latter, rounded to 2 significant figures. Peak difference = 1.5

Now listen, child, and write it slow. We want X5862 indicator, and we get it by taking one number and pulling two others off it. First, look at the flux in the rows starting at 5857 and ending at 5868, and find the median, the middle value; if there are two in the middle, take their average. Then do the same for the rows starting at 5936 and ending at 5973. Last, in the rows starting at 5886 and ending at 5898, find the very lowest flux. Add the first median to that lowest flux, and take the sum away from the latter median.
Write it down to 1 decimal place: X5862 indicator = -3.0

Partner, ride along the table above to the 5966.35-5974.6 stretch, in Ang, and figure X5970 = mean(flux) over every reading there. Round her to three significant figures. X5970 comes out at 4.50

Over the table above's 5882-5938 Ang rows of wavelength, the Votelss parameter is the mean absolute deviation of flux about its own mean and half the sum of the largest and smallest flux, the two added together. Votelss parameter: 5.5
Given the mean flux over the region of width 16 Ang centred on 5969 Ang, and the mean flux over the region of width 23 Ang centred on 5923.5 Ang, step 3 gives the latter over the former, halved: 0.51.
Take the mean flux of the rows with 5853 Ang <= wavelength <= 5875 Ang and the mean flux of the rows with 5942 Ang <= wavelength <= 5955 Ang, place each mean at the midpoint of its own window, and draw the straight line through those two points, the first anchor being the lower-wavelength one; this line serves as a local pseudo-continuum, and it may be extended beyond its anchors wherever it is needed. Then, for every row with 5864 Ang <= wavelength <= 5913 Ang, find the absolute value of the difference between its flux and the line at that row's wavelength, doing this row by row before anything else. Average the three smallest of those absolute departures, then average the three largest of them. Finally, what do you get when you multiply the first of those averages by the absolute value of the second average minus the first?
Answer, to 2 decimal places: 0.16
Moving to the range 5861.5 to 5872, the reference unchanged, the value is 0.23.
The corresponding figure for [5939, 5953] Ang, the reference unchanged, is 0.13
